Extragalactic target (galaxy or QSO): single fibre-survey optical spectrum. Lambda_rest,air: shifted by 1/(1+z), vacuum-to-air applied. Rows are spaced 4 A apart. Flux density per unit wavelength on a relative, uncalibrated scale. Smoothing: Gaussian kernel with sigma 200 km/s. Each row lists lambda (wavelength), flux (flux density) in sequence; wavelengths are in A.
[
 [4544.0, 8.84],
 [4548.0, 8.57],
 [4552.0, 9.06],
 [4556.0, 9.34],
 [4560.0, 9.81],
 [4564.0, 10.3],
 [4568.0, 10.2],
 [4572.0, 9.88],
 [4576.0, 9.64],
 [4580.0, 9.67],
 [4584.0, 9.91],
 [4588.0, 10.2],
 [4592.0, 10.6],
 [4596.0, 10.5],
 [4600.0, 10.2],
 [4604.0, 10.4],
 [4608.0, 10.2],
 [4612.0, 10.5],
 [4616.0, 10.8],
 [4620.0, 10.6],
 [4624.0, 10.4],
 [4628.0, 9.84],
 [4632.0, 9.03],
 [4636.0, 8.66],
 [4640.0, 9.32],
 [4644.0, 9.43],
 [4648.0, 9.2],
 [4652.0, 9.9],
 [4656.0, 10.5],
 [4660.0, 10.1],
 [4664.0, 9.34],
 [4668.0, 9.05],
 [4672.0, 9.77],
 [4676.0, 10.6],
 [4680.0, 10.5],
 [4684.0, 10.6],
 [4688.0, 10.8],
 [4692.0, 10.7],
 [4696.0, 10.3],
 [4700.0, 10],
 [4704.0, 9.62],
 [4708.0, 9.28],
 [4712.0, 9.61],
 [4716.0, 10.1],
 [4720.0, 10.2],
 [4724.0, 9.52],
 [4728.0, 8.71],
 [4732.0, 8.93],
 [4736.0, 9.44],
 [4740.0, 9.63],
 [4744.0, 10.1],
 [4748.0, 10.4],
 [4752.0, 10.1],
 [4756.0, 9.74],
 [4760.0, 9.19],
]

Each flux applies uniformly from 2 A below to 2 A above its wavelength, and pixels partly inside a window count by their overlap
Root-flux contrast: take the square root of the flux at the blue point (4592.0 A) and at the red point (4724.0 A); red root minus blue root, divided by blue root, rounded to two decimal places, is -0.05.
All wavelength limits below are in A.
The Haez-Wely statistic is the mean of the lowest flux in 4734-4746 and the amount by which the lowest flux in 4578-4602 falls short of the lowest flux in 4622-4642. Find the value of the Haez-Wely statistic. 4.2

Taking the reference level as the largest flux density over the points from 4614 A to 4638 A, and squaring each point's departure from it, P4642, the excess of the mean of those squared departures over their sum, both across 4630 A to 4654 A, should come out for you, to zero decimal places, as -13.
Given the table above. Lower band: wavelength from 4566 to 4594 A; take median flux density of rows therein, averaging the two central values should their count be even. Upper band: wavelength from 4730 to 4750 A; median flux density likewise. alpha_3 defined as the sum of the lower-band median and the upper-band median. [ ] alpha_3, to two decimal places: 19.54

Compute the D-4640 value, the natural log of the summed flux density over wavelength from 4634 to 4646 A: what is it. 3.31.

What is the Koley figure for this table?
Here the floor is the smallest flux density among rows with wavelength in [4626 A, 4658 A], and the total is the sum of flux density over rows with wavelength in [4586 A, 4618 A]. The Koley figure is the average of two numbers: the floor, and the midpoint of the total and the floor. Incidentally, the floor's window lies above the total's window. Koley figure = 27.3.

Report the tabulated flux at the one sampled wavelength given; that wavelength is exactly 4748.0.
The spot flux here 10.4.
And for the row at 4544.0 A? 8.84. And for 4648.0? 9.2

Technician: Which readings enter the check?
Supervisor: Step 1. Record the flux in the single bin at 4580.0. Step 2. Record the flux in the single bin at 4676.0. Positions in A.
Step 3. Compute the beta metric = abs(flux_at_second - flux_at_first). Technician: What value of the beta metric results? 0.93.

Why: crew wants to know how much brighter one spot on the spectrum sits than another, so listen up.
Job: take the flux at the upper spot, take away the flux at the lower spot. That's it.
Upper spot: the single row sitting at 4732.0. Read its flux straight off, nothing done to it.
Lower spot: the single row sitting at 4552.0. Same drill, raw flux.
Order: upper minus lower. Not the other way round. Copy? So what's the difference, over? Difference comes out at -0.13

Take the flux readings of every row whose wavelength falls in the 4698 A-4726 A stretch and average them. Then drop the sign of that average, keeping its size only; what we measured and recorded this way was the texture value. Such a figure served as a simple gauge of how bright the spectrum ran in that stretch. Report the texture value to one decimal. 9.8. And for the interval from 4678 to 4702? 10.5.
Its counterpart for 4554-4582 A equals 9.8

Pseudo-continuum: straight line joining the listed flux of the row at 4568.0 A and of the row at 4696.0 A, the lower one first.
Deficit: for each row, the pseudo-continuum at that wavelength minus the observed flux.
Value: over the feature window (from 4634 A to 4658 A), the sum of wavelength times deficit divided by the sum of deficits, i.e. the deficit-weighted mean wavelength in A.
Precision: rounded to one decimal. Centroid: 4641.3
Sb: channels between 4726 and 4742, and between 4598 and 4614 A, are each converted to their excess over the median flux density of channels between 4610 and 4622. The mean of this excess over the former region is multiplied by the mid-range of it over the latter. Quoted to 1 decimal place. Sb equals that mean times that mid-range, 0.4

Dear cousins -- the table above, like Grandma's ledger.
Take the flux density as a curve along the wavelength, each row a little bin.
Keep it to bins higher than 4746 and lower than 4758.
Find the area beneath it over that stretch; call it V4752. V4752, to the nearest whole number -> 121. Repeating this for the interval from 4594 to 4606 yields 124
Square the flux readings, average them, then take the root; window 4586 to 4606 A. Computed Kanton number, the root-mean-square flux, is 10.4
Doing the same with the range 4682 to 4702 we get 10.5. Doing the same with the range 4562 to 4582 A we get 9.9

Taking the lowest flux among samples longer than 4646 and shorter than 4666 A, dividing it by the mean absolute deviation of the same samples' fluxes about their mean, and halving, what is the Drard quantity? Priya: 11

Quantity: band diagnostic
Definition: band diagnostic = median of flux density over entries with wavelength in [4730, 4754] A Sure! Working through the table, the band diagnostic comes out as 9.9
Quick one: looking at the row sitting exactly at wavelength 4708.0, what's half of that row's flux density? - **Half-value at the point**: 4.64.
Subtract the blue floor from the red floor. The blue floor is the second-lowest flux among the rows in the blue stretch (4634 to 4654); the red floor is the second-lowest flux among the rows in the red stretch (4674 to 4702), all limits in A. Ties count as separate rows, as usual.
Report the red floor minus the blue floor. 1.1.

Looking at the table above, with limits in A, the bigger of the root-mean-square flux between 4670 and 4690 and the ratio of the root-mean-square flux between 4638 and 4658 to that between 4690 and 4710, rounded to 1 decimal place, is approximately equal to 10.5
